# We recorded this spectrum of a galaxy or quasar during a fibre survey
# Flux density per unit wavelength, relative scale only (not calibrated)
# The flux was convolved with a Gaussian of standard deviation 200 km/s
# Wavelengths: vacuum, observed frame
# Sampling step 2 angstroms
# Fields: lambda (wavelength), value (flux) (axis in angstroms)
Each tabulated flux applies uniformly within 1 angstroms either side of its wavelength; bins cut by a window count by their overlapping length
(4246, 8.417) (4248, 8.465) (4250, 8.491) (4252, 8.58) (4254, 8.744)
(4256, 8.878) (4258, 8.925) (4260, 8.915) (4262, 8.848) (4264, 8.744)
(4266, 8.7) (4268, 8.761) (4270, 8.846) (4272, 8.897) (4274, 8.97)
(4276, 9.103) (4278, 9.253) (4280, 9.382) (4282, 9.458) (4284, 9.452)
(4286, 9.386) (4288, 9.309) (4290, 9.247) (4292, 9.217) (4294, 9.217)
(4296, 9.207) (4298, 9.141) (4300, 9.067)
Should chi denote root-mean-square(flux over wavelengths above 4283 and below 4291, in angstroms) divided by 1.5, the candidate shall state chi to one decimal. 6.2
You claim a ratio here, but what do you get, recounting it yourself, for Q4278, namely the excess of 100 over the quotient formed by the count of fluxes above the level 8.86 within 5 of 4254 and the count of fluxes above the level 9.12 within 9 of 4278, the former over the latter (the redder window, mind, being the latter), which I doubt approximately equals 99.6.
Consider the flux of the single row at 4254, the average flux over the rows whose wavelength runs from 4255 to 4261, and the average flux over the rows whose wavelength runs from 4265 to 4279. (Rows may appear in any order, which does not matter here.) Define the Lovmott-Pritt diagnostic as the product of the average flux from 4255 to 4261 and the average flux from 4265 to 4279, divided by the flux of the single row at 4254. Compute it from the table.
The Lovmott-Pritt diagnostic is 9.1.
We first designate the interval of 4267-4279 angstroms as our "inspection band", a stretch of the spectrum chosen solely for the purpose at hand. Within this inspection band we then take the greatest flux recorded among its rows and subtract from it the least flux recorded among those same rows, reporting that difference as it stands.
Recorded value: 0.49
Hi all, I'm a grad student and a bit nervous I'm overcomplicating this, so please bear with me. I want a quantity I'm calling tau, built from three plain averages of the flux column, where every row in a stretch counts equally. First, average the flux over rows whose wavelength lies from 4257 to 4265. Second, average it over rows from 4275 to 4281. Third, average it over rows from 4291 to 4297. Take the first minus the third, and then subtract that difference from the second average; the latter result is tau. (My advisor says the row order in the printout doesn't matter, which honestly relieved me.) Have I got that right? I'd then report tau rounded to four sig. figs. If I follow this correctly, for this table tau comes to 9.602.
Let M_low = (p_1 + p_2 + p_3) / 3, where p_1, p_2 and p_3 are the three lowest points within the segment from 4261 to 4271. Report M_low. 8.7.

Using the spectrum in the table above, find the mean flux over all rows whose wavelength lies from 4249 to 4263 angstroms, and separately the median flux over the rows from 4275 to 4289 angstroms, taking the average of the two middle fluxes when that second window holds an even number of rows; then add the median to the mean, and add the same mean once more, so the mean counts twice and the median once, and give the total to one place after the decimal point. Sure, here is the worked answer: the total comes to 26.9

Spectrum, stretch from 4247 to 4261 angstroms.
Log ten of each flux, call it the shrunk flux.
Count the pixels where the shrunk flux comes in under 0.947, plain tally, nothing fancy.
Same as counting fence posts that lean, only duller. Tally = 4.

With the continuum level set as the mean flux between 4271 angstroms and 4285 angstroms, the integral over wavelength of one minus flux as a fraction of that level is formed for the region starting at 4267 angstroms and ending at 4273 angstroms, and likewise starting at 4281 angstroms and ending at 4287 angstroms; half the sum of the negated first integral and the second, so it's -0.19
